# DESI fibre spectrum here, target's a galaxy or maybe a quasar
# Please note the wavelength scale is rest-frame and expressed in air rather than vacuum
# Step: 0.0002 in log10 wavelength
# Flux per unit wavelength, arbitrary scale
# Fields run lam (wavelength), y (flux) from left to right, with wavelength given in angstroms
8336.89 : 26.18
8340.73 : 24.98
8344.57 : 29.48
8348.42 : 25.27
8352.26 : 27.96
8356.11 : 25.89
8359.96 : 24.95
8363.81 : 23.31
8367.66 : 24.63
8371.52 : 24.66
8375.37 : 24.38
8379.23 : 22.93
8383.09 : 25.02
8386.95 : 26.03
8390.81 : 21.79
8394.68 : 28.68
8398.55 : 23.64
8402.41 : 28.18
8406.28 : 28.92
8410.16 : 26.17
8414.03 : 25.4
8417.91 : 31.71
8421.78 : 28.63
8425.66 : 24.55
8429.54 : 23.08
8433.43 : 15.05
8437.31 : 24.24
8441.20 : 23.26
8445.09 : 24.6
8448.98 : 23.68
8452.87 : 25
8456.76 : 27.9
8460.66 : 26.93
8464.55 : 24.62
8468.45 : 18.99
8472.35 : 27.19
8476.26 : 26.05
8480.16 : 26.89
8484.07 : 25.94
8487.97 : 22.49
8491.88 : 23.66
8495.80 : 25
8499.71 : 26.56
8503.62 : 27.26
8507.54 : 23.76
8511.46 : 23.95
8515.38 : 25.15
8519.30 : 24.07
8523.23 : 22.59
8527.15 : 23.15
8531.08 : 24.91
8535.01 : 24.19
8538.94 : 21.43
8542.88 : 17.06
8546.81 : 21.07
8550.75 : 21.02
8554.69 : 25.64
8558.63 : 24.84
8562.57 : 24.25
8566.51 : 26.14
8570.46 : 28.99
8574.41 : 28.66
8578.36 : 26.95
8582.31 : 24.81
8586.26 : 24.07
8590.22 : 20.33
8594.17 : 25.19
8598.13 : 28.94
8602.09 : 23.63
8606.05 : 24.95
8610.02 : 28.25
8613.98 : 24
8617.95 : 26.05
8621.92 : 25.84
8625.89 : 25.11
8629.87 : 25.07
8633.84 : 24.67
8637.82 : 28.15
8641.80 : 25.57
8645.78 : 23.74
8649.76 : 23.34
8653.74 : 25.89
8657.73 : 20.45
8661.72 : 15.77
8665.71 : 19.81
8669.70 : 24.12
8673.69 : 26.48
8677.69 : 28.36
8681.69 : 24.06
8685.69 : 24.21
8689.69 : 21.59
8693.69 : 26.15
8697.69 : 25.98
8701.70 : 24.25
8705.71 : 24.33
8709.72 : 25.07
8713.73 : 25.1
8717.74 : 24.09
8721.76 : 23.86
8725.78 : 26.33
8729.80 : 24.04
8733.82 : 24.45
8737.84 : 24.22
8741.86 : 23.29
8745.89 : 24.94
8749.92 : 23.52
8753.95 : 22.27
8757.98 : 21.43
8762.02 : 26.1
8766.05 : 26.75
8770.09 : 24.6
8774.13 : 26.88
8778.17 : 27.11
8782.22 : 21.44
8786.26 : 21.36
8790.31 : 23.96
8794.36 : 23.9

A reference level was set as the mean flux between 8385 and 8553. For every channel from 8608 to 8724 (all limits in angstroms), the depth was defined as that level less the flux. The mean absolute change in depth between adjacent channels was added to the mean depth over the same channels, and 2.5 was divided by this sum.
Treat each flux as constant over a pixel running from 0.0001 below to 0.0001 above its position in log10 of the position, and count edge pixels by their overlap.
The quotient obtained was 1.2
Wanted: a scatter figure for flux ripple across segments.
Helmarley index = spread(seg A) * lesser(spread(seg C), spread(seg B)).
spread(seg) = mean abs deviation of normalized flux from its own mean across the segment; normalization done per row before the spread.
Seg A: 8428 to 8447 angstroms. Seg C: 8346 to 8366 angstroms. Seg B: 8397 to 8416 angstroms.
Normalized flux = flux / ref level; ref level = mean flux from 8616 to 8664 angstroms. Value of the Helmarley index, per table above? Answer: 0.0056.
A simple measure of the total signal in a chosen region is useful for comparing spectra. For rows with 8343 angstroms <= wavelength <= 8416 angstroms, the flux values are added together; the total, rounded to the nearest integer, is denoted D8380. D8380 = 487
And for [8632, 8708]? 457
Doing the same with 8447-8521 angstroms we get 475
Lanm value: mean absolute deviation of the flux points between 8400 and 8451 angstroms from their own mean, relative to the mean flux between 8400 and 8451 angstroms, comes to 0.11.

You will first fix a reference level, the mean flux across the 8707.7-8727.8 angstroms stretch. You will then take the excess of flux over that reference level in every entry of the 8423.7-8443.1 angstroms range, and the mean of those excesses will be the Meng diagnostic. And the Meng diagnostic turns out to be -3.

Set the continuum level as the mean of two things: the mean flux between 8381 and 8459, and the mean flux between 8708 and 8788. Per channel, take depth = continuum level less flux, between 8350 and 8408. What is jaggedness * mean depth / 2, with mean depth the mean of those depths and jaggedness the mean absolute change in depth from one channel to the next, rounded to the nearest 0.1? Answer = -0.7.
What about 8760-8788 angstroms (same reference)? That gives -0.1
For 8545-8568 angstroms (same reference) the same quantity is 0.8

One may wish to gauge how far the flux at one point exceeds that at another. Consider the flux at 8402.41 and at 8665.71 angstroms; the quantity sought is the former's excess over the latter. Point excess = 8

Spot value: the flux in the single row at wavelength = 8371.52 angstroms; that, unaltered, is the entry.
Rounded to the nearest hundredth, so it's 24.66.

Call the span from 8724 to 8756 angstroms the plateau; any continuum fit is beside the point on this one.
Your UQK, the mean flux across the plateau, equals 24.1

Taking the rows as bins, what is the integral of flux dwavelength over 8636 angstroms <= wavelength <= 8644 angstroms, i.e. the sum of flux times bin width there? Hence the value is 214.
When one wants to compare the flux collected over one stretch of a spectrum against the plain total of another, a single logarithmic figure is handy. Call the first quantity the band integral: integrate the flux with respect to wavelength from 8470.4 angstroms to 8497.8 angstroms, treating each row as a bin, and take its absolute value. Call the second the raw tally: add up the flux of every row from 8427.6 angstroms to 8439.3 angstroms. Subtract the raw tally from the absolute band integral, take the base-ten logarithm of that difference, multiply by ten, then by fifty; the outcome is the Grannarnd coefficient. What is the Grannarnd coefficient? 1400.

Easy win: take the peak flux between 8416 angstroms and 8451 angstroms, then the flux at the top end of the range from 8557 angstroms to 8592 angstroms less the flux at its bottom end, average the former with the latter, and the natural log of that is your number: 2.61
